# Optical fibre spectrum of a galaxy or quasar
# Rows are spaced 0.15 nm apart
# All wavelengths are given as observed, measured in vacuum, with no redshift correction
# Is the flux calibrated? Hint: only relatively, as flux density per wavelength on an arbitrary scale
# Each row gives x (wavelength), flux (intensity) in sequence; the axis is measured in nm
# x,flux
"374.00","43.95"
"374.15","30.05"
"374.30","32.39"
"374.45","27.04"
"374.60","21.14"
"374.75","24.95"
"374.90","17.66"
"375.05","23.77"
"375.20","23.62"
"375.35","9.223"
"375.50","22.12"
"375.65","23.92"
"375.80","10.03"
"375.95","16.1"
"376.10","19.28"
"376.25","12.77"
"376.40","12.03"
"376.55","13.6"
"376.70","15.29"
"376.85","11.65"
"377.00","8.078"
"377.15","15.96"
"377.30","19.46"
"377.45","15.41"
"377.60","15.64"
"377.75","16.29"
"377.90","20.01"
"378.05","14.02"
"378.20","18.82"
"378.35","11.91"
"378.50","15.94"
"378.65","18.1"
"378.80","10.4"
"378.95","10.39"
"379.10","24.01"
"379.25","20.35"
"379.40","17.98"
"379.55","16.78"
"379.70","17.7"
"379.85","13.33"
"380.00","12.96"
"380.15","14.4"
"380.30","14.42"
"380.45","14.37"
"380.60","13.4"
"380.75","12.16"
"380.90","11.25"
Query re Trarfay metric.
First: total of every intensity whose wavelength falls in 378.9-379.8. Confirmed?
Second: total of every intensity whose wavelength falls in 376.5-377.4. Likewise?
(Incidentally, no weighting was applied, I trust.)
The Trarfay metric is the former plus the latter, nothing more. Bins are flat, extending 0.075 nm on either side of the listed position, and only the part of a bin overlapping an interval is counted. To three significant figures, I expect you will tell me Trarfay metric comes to 191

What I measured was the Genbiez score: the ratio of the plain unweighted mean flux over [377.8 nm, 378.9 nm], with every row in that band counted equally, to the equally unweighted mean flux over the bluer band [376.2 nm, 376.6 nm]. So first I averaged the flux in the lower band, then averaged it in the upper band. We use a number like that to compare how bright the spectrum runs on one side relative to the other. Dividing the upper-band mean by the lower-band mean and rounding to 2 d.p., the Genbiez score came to 1.22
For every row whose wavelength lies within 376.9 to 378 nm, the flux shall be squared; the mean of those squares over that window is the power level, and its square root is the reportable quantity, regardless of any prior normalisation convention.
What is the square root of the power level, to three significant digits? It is 16.2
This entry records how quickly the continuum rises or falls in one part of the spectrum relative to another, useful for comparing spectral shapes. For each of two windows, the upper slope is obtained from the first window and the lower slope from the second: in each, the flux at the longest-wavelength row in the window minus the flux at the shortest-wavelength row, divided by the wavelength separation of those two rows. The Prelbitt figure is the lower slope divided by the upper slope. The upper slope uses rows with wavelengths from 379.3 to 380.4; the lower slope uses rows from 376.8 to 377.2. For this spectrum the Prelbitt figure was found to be -3.6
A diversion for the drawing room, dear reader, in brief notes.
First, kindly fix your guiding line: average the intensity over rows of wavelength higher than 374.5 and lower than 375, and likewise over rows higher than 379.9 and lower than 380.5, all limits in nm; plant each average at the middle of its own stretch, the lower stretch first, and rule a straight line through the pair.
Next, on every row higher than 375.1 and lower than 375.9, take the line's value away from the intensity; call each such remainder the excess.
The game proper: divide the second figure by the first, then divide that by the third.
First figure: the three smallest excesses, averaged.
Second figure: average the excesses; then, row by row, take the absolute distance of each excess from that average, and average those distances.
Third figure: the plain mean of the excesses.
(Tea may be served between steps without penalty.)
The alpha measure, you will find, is 0.4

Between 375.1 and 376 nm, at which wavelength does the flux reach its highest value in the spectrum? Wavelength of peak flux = 375.65 nm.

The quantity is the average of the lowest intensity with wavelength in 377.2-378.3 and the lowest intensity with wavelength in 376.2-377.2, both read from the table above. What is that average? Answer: 11.0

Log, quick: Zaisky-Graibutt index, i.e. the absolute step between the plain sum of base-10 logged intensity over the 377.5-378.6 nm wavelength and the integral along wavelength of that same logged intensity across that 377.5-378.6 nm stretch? 7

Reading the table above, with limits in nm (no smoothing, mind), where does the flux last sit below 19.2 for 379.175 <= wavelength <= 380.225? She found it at 380.15 nm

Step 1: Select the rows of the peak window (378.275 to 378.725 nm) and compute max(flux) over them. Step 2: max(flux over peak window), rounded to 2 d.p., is 18.10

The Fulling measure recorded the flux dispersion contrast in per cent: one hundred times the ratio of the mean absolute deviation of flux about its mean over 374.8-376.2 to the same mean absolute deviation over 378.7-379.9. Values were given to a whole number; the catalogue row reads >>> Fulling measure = 122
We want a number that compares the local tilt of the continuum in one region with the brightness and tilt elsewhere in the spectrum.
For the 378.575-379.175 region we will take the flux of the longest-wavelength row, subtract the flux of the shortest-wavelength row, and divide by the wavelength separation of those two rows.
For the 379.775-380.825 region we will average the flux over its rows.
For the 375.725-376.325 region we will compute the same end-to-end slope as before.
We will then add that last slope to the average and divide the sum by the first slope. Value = 1.5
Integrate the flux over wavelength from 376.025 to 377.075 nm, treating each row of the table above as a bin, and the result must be 13.9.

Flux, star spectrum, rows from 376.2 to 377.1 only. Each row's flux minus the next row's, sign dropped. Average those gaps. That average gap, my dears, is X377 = 2.2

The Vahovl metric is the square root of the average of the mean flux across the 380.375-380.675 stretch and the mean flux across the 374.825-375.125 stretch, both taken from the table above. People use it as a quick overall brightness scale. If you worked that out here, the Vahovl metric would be 4.16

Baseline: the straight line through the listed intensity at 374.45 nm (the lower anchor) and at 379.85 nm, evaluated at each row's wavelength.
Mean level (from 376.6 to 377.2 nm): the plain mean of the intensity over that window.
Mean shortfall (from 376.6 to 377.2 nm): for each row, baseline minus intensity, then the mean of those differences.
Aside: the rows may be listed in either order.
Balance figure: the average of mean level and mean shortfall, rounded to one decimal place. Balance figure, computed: 10.4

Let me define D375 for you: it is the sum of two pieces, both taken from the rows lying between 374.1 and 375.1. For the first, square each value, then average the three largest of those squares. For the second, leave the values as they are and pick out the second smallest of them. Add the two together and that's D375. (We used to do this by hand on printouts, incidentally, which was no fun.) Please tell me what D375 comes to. 916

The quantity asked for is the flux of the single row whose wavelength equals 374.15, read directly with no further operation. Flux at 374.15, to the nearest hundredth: 30.05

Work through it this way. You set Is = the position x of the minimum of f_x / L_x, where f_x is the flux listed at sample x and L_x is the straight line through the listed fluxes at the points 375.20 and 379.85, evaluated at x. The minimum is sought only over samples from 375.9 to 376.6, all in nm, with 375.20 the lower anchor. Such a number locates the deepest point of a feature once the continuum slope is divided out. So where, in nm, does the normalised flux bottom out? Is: 376.40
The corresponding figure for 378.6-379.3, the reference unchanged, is 378.80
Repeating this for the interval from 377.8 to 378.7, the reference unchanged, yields 378.35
